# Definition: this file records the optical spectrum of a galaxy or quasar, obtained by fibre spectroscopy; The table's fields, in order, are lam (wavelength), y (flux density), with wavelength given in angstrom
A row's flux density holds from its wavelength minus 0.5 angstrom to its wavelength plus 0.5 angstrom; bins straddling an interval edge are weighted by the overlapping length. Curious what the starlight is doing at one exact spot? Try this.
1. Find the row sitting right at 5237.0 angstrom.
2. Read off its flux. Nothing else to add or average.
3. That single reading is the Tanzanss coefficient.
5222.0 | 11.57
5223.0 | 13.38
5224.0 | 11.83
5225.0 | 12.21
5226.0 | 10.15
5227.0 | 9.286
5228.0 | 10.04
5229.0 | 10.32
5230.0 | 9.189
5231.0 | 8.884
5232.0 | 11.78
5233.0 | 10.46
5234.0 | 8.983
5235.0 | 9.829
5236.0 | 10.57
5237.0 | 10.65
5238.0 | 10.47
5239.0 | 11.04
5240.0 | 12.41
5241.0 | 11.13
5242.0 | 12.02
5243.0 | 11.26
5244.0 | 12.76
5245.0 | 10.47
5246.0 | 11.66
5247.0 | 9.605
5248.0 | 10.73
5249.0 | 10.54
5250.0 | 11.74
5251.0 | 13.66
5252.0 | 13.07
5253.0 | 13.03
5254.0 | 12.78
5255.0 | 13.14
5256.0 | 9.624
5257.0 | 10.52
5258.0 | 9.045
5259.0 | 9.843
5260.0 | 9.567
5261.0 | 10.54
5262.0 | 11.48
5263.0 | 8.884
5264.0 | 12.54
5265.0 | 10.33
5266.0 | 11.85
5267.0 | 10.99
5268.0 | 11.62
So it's 10.65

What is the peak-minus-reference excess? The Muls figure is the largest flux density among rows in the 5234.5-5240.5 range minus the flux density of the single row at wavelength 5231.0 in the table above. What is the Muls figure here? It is 3.5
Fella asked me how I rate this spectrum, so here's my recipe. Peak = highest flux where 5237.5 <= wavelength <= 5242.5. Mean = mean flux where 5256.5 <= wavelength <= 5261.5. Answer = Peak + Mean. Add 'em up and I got 22.3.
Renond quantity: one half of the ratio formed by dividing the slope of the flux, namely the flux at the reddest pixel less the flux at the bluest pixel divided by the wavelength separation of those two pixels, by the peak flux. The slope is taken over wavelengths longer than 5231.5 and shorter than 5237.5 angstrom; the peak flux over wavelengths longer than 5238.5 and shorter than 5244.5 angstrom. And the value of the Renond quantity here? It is -0.01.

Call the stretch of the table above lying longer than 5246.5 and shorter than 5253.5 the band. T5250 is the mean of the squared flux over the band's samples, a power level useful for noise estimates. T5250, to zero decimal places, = 141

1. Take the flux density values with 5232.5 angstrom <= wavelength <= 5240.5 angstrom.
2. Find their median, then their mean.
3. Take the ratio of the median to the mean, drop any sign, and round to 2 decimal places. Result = 1.00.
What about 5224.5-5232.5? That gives 0.99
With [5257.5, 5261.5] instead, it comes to 1.00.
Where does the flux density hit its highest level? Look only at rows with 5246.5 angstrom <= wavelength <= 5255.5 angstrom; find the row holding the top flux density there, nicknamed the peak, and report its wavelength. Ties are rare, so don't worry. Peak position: 5251.0 angstrom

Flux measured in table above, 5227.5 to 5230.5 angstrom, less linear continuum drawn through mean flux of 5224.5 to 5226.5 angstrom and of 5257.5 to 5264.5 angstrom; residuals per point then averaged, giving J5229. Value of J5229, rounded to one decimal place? -1.2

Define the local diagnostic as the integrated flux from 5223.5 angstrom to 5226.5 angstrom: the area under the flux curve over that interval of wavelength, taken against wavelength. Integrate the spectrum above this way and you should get 34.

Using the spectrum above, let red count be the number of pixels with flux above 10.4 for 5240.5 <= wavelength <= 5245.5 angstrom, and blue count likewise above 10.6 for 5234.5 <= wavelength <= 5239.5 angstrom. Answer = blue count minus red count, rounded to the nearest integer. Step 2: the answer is -3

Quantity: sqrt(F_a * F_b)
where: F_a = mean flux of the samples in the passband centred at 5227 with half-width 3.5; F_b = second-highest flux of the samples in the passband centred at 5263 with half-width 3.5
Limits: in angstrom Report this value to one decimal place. 11.1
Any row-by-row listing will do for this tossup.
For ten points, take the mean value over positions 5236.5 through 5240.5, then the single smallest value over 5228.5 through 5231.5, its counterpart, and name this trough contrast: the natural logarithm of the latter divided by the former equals -0.23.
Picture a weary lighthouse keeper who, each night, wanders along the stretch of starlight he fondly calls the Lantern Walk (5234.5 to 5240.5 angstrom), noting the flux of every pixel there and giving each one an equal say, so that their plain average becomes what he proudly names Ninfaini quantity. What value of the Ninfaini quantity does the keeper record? 10.8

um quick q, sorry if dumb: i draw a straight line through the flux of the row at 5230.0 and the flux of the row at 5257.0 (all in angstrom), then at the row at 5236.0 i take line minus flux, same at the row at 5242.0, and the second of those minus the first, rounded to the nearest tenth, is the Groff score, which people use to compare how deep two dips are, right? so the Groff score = -1.2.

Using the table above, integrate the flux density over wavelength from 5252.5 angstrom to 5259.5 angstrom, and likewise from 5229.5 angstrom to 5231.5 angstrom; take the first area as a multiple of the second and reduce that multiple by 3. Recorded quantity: 1.3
